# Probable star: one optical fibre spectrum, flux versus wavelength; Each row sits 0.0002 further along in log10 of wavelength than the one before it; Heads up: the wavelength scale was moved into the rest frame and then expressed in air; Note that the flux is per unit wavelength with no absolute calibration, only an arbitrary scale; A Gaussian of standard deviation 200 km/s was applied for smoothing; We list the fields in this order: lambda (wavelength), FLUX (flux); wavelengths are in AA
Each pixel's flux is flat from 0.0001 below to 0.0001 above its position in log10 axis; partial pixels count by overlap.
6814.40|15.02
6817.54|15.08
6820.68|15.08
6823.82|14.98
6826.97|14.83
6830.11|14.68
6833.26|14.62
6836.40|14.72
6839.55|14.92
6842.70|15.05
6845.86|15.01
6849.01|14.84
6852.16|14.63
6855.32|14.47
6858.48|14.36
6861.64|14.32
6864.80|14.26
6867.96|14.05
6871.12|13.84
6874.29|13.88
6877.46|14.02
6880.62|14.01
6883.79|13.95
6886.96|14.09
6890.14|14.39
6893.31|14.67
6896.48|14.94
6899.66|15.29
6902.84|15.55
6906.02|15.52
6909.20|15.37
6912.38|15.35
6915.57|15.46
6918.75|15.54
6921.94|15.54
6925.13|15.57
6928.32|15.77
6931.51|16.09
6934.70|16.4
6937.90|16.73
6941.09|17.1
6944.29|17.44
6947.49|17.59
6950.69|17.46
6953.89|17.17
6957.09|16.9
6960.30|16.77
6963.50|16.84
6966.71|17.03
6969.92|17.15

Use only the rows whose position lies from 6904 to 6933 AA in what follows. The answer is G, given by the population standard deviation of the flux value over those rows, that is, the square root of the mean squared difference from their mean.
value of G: 0.21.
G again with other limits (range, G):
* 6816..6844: 0.17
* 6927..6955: 0.61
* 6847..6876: 0.31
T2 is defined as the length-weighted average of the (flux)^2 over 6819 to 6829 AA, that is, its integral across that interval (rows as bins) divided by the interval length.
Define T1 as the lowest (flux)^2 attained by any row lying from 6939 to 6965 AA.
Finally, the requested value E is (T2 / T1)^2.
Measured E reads 0.6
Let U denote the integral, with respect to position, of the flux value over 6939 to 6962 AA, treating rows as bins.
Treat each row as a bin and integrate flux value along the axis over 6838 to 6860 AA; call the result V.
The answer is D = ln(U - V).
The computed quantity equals 4.3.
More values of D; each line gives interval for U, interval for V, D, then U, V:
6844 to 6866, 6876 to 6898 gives 1.7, 320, 315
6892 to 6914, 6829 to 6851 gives 2.2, 335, 326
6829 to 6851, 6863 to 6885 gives 2.9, 326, 308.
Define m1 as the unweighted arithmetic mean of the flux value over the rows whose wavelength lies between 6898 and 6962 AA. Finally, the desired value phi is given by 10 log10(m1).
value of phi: 12.1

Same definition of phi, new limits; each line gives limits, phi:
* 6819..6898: 11.6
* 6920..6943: 12.1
